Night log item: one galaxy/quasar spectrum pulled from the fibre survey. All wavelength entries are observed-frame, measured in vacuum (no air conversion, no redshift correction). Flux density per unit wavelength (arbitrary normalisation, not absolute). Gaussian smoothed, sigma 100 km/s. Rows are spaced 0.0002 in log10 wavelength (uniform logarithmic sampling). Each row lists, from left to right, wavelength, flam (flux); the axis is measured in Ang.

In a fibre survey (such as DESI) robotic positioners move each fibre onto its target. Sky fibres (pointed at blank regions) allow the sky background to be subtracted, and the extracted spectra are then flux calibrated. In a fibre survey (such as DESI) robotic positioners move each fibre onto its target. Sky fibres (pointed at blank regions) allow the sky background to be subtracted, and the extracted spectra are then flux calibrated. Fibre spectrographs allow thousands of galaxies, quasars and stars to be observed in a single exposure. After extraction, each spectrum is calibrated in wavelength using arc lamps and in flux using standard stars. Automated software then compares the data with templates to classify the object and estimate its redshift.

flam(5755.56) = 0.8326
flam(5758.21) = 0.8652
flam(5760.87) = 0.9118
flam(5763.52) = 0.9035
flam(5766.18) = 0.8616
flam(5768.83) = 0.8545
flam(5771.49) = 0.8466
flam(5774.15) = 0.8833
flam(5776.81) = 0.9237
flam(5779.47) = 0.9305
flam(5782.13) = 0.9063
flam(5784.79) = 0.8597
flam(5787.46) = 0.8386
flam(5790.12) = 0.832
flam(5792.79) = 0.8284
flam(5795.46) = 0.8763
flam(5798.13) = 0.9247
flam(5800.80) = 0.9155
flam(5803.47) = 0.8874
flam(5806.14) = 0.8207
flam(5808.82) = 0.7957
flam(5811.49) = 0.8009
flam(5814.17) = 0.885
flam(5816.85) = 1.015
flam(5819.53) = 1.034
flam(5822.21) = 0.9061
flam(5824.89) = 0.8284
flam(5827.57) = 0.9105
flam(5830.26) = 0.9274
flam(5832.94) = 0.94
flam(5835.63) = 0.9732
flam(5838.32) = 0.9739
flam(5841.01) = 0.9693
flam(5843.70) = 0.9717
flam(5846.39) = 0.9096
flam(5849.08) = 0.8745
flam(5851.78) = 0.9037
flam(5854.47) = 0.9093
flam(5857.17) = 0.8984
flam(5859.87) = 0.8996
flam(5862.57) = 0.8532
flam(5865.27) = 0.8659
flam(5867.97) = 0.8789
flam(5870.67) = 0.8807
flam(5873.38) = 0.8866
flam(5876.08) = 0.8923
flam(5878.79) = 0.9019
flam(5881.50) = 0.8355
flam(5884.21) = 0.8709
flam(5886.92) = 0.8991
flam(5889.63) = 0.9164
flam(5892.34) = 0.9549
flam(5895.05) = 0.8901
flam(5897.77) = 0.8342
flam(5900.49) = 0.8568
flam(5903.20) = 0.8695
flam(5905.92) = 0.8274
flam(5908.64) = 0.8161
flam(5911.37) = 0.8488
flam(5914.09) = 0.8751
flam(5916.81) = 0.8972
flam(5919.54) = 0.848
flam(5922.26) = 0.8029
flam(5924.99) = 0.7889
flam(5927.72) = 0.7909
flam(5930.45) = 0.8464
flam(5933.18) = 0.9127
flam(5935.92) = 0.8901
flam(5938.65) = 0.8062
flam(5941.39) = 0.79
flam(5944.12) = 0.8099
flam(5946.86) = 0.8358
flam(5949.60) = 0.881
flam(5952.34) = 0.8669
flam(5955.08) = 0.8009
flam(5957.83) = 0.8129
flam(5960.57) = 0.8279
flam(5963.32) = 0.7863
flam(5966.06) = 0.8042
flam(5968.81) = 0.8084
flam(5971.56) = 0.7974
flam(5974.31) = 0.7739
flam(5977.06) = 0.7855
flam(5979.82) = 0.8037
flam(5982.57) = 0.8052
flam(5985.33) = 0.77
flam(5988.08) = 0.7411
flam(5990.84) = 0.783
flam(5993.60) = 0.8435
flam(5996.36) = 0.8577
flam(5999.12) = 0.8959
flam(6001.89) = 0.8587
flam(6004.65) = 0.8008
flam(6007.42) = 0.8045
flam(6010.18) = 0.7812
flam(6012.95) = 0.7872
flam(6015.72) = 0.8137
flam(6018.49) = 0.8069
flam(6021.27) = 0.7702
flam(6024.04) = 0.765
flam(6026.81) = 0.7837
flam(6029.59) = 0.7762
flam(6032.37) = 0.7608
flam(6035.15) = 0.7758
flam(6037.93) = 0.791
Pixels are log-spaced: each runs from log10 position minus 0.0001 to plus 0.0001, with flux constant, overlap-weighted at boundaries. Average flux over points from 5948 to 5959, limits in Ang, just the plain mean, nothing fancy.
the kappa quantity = 0.84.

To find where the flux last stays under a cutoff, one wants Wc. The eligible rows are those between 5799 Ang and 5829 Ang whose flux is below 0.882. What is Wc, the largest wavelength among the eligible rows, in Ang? 5824.89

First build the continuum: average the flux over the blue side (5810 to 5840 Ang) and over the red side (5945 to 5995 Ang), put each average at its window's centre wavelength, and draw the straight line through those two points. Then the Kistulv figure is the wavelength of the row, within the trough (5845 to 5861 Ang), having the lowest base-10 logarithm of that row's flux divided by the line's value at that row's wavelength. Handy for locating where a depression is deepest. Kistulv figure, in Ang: 5849.08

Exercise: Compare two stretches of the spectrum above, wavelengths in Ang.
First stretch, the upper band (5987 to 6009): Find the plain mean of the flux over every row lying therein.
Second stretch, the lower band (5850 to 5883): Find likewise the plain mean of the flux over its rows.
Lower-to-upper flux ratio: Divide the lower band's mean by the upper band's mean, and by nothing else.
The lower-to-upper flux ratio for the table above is 1.07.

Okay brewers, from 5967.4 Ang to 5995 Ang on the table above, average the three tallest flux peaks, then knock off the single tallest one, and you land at -0.024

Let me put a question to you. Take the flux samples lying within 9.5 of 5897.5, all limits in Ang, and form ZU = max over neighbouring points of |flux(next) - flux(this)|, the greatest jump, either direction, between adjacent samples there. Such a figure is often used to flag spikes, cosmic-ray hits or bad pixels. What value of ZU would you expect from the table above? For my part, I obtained 0.06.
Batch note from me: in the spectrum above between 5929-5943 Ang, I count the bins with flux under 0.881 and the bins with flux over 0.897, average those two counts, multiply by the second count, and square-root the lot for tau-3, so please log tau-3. 1.4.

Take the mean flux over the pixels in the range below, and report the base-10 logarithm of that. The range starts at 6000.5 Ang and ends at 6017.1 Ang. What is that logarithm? -0.09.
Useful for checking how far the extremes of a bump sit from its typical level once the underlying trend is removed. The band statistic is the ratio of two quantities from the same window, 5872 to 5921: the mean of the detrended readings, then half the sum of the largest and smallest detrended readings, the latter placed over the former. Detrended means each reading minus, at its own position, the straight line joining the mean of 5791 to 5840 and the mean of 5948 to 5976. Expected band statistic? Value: 1.8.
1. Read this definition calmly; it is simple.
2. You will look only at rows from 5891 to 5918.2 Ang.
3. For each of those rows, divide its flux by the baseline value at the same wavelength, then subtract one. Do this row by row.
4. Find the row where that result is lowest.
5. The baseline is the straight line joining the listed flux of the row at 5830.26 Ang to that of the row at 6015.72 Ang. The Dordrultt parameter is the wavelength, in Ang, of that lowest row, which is 5908.64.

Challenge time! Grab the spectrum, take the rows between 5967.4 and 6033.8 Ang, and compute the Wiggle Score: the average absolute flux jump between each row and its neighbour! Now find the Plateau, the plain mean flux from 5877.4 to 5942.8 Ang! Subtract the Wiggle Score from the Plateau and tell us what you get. 0.83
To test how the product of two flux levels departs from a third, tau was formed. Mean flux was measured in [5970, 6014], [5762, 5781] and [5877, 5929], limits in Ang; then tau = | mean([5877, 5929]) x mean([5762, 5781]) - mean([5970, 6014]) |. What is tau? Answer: 0.044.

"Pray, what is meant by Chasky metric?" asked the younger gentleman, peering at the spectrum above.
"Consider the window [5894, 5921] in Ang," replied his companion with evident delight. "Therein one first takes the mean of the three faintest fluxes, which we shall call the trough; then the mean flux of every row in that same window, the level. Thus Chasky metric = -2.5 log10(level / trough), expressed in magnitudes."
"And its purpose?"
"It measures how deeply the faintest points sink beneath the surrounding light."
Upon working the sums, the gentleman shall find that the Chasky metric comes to -0.039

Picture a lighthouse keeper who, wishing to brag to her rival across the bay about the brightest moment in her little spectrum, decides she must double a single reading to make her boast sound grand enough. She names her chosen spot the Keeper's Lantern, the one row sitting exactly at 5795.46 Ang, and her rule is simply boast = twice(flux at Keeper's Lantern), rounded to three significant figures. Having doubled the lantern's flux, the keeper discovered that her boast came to 1.75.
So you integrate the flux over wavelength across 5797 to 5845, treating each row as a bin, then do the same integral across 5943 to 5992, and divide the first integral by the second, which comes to 1.11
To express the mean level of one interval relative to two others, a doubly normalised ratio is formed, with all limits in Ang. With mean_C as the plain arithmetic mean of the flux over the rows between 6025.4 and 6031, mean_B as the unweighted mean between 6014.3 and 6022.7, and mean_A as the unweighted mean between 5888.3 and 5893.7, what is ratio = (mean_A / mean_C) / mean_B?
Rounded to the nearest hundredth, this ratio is 1.51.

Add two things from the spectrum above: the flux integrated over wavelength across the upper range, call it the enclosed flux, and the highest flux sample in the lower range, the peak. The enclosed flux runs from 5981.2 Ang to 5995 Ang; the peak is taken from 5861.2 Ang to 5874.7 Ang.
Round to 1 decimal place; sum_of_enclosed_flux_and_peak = 11.8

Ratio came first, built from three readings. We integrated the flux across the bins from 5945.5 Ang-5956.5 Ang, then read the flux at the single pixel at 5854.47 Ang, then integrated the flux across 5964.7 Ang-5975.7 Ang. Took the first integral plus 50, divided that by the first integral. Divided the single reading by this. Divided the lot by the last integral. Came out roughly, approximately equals 0.0163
